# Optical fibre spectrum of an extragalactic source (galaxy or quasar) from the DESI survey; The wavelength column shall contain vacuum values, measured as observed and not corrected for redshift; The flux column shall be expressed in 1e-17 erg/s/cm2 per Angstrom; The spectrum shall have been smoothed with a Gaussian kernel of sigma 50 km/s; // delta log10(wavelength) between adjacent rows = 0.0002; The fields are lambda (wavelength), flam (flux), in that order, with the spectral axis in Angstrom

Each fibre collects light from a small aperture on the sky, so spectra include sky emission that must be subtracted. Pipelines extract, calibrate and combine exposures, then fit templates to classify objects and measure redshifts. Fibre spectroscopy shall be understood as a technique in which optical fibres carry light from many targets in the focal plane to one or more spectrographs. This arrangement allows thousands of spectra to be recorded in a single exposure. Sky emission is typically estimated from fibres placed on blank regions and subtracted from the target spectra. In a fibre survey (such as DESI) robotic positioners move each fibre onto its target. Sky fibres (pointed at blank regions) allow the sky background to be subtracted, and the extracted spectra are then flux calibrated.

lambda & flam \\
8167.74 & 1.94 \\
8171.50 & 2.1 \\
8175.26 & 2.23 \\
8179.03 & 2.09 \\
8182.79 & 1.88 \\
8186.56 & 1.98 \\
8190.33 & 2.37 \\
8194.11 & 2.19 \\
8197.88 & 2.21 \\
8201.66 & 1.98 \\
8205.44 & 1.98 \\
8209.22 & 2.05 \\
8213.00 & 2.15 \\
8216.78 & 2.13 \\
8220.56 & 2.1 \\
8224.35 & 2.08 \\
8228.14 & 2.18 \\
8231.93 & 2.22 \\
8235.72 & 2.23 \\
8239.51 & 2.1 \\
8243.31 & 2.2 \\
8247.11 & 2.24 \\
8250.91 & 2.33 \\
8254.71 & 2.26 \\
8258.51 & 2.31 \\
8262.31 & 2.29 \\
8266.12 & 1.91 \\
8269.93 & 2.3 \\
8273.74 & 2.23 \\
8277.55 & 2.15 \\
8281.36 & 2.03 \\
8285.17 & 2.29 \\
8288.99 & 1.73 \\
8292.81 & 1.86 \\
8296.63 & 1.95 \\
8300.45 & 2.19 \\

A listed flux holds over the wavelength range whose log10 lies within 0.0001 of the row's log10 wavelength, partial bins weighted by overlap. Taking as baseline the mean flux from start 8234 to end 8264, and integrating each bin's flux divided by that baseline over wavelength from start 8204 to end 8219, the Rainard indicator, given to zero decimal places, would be 14 Angstrom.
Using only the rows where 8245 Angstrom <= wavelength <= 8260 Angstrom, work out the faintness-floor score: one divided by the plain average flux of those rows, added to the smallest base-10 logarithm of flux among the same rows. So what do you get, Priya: 0.788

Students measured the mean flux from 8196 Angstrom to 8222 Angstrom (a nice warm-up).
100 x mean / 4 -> 52.1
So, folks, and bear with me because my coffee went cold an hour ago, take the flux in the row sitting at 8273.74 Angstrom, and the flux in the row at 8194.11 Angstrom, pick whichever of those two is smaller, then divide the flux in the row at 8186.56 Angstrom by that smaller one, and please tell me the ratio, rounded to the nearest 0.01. 0.90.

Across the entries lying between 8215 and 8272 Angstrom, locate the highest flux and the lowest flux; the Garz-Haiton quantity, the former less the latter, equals 0.42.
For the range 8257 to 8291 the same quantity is 0.58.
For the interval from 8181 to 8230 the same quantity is 0.49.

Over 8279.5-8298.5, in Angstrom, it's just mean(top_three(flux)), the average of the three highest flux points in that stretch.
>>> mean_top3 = 2.09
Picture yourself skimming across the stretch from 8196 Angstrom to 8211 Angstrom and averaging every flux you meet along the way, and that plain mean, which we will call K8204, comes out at 2.05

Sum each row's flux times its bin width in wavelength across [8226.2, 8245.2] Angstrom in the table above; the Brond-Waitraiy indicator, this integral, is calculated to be 41.5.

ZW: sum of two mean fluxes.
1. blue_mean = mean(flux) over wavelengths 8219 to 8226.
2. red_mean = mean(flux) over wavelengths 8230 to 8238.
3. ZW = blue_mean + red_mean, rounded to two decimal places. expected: 4.31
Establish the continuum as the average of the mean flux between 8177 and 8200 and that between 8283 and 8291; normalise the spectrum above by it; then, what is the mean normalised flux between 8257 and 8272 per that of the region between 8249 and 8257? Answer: 0.96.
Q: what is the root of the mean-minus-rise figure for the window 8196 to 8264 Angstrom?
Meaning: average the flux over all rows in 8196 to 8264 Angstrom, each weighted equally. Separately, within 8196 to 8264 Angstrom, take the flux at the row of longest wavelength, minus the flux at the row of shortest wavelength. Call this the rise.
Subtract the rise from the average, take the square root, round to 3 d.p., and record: 1.445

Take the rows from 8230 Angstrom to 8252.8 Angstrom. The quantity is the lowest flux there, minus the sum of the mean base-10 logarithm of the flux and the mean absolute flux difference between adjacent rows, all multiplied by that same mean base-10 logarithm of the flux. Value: 0.58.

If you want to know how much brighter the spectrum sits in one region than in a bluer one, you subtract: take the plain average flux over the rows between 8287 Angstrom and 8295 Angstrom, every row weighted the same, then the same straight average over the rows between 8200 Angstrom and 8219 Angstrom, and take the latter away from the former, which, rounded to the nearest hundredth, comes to -0.26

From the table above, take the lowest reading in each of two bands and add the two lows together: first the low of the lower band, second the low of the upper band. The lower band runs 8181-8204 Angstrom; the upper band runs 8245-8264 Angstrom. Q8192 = 4.12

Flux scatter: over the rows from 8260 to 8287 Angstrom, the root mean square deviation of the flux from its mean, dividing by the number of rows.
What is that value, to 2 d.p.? 0.14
